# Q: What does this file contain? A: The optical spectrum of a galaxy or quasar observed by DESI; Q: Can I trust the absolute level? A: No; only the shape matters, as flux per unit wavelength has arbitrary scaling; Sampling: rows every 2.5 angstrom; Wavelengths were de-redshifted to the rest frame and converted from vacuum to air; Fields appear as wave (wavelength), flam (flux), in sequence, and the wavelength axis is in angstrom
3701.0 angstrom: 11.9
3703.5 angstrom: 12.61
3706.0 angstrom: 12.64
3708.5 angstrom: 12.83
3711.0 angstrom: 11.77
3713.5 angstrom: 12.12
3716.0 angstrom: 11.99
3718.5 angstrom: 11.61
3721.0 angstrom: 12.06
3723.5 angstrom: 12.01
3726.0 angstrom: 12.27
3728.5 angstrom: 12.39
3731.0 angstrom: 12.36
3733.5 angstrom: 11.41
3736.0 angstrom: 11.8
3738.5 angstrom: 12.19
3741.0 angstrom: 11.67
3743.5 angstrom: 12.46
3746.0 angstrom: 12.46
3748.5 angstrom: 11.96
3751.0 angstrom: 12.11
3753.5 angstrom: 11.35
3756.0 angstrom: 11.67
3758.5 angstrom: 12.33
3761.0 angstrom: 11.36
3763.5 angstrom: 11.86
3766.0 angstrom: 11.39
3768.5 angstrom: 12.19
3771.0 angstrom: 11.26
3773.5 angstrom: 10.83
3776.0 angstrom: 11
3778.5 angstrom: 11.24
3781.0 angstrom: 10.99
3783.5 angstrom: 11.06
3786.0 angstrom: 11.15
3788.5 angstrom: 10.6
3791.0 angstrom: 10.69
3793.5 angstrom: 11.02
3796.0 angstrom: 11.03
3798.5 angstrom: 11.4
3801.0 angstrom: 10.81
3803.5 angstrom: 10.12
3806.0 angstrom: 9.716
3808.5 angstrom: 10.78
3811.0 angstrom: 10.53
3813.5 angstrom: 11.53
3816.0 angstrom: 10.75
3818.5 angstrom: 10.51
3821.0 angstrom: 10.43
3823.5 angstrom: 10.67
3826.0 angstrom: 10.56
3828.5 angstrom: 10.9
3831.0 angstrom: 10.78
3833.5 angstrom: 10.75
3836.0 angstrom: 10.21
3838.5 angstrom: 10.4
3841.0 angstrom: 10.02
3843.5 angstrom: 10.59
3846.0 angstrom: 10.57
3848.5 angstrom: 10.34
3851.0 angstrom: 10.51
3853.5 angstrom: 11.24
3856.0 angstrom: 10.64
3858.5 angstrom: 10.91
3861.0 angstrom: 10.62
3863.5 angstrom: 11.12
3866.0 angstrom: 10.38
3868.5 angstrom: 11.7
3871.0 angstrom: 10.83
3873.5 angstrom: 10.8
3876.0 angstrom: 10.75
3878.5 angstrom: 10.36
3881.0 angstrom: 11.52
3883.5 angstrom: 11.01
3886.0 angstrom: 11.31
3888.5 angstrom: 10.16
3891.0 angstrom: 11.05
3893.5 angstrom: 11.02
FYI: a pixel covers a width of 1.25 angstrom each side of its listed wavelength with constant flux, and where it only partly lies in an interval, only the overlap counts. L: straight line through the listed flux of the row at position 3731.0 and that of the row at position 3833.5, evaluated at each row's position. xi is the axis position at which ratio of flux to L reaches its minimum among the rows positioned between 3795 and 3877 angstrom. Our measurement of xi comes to 3806.0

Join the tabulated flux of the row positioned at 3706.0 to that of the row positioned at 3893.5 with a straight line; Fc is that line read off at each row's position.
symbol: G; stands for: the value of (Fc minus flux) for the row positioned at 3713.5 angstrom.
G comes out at 0.5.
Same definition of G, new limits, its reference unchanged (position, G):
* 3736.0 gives 0.6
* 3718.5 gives 0.9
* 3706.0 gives 0.0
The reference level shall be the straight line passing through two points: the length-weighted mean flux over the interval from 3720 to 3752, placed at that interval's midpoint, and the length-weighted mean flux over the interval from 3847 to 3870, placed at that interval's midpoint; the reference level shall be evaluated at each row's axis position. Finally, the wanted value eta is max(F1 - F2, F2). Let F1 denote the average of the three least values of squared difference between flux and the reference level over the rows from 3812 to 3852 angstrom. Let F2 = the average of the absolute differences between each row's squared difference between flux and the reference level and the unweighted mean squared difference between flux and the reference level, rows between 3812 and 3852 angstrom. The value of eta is 0.21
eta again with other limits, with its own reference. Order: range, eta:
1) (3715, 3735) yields 0.16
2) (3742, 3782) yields 0.13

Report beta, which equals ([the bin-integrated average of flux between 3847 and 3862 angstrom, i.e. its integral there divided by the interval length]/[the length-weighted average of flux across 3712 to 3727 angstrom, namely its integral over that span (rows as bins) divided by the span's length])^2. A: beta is 0.80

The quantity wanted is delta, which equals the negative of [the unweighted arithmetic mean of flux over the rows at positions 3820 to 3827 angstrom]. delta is -10.6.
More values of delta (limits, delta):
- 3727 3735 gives -12.1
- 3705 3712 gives -12.4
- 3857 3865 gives -10.9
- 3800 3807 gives -10.2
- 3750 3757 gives -11.7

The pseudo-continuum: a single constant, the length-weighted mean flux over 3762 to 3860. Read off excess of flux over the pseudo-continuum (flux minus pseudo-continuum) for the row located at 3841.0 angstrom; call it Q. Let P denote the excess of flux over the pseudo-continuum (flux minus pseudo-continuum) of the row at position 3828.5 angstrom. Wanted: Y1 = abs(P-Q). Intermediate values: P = 0.1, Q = -0.8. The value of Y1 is 0.9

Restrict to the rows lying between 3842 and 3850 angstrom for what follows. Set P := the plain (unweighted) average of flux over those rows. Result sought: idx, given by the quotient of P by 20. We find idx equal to 0.525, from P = 10.5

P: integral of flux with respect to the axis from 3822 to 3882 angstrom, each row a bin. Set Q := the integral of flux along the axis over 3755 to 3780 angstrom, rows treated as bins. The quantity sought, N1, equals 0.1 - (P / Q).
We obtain -2.1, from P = 643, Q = 288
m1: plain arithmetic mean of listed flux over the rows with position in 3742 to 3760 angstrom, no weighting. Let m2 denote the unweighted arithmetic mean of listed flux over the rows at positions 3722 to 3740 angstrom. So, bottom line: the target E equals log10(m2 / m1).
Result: 0.000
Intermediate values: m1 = 12.0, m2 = 12.1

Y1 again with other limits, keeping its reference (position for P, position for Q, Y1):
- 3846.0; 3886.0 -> 0.7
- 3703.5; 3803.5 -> 2.5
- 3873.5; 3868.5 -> 0.9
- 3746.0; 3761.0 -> 1.1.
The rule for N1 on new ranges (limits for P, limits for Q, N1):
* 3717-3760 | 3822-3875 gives -0.8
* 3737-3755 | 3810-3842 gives -0.5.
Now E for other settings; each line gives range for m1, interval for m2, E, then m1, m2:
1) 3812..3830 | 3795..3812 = -0.006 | 10.8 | 10.6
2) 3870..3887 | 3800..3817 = -0.014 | 10.9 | 10.6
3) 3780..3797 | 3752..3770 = 0.031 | 10.9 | 11.7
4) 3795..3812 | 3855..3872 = 0.010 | 10.6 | 10.9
